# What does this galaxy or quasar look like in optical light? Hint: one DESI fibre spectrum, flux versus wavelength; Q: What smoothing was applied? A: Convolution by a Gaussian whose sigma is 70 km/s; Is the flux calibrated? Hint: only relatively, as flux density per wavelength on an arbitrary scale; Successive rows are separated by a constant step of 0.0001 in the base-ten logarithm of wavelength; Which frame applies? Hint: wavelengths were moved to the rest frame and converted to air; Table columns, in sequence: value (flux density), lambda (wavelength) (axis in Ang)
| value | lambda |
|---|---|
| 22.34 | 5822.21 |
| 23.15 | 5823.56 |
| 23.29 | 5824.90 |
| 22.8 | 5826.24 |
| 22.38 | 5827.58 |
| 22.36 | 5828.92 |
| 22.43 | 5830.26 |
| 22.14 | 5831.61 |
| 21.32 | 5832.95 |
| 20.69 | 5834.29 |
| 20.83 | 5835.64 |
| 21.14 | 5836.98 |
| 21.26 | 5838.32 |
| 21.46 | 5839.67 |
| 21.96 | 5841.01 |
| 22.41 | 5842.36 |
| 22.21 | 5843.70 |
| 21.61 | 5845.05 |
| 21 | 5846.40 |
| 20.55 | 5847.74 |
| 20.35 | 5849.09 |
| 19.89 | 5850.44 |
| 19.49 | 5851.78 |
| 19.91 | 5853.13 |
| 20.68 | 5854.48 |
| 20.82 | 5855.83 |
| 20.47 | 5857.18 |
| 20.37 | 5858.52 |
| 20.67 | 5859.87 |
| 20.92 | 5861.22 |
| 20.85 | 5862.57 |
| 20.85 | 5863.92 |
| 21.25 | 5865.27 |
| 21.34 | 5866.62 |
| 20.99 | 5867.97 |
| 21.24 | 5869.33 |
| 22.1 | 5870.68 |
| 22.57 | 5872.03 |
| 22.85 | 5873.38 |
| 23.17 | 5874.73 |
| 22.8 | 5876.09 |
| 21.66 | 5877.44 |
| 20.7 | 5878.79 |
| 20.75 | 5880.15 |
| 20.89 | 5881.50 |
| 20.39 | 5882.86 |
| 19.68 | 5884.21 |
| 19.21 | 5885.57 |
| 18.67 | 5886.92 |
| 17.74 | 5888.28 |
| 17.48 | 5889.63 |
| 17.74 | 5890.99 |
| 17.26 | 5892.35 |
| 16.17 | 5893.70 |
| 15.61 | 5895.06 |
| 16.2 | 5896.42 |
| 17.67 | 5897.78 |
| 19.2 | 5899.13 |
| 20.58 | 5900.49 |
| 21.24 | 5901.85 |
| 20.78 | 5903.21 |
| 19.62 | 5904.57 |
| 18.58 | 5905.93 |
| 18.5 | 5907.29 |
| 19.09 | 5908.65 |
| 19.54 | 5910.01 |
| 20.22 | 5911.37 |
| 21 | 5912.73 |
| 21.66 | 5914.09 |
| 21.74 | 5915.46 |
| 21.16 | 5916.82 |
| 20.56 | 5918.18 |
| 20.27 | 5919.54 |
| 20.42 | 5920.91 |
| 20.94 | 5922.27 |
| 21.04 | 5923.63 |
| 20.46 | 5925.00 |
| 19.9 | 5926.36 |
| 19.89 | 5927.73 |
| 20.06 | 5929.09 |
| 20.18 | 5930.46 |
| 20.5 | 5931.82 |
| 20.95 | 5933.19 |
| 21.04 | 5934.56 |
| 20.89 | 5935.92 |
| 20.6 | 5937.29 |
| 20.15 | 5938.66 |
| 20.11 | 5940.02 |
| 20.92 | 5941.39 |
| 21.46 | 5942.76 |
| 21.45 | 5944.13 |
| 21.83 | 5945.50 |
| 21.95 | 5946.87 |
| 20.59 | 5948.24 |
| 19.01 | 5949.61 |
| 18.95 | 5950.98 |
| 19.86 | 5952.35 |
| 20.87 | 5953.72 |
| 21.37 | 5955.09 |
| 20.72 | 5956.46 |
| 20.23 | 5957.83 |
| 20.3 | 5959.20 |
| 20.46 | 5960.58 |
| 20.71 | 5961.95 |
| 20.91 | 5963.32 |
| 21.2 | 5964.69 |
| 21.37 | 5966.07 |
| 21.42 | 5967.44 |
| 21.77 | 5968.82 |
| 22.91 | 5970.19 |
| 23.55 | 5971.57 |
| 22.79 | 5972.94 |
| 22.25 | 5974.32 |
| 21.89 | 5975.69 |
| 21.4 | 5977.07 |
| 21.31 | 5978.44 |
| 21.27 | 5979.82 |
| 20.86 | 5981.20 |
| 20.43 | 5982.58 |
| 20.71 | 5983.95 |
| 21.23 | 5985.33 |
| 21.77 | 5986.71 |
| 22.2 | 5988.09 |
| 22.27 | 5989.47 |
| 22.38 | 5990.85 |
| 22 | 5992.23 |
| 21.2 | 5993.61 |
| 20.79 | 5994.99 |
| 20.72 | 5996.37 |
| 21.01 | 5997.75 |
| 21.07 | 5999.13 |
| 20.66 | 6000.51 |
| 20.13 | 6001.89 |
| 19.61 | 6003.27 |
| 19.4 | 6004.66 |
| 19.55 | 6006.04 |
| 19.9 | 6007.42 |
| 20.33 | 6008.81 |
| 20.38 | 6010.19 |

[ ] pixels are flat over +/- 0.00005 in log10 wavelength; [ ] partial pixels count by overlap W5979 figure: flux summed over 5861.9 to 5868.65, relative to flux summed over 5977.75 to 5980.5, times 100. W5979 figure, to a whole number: 247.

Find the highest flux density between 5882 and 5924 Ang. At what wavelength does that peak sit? 5915.46 Ang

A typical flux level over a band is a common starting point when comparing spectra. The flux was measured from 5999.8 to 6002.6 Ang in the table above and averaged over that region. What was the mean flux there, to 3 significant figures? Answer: 20.4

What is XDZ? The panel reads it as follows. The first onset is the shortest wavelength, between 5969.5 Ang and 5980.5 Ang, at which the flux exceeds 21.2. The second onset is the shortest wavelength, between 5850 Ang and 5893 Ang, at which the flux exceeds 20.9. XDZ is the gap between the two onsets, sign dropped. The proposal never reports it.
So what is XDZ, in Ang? 109.0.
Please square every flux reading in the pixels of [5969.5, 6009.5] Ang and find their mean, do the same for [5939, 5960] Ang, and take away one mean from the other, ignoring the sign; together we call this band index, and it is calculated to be 25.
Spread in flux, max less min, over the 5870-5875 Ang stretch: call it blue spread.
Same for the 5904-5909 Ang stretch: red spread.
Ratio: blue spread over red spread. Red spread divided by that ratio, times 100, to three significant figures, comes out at 117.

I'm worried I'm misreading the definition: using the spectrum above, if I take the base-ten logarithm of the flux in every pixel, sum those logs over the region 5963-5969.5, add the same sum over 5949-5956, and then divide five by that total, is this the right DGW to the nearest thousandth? 0.380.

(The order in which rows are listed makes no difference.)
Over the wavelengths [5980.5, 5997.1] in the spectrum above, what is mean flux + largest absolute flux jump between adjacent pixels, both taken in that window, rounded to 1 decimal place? 22.2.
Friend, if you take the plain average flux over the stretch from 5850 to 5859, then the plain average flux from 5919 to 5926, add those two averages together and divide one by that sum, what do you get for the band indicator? 0.0245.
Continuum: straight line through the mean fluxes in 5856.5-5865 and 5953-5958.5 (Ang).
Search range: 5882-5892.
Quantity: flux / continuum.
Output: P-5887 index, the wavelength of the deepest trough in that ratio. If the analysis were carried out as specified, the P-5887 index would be 5889.63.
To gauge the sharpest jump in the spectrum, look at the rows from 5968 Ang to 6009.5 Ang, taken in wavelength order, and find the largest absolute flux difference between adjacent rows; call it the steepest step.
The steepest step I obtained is 1.14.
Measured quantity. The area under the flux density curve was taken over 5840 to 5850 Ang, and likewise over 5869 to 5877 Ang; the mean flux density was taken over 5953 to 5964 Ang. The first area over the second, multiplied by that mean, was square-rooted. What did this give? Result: 5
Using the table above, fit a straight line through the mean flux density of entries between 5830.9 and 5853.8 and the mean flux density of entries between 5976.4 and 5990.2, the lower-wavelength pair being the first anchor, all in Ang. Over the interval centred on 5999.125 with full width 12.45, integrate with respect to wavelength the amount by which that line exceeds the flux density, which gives 11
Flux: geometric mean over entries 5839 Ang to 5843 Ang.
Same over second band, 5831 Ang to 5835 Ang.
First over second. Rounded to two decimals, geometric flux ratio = 1.03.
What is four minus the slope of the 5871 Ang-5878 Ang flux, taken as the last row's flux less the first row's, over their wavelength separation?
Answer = 4.17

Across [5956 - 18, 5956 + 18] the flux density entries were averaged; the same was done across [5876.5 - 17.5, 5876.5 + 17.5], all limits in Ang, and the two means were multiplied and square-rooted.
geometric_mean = 20.7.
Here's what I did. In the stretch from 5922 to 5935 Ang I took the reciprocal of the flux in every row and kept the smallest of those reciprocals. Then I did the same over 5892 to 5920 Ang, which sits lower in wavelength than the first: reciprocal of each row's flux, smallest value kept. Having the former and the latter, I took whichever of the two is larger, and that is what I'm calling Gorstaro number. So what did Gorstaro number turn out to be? 0.0475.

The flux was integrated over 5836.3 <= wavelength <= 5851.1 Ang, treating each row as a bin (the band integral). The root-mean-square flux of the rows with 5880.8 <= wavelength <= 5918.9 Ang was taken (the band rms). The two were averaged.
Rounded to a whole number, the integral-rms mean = 167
